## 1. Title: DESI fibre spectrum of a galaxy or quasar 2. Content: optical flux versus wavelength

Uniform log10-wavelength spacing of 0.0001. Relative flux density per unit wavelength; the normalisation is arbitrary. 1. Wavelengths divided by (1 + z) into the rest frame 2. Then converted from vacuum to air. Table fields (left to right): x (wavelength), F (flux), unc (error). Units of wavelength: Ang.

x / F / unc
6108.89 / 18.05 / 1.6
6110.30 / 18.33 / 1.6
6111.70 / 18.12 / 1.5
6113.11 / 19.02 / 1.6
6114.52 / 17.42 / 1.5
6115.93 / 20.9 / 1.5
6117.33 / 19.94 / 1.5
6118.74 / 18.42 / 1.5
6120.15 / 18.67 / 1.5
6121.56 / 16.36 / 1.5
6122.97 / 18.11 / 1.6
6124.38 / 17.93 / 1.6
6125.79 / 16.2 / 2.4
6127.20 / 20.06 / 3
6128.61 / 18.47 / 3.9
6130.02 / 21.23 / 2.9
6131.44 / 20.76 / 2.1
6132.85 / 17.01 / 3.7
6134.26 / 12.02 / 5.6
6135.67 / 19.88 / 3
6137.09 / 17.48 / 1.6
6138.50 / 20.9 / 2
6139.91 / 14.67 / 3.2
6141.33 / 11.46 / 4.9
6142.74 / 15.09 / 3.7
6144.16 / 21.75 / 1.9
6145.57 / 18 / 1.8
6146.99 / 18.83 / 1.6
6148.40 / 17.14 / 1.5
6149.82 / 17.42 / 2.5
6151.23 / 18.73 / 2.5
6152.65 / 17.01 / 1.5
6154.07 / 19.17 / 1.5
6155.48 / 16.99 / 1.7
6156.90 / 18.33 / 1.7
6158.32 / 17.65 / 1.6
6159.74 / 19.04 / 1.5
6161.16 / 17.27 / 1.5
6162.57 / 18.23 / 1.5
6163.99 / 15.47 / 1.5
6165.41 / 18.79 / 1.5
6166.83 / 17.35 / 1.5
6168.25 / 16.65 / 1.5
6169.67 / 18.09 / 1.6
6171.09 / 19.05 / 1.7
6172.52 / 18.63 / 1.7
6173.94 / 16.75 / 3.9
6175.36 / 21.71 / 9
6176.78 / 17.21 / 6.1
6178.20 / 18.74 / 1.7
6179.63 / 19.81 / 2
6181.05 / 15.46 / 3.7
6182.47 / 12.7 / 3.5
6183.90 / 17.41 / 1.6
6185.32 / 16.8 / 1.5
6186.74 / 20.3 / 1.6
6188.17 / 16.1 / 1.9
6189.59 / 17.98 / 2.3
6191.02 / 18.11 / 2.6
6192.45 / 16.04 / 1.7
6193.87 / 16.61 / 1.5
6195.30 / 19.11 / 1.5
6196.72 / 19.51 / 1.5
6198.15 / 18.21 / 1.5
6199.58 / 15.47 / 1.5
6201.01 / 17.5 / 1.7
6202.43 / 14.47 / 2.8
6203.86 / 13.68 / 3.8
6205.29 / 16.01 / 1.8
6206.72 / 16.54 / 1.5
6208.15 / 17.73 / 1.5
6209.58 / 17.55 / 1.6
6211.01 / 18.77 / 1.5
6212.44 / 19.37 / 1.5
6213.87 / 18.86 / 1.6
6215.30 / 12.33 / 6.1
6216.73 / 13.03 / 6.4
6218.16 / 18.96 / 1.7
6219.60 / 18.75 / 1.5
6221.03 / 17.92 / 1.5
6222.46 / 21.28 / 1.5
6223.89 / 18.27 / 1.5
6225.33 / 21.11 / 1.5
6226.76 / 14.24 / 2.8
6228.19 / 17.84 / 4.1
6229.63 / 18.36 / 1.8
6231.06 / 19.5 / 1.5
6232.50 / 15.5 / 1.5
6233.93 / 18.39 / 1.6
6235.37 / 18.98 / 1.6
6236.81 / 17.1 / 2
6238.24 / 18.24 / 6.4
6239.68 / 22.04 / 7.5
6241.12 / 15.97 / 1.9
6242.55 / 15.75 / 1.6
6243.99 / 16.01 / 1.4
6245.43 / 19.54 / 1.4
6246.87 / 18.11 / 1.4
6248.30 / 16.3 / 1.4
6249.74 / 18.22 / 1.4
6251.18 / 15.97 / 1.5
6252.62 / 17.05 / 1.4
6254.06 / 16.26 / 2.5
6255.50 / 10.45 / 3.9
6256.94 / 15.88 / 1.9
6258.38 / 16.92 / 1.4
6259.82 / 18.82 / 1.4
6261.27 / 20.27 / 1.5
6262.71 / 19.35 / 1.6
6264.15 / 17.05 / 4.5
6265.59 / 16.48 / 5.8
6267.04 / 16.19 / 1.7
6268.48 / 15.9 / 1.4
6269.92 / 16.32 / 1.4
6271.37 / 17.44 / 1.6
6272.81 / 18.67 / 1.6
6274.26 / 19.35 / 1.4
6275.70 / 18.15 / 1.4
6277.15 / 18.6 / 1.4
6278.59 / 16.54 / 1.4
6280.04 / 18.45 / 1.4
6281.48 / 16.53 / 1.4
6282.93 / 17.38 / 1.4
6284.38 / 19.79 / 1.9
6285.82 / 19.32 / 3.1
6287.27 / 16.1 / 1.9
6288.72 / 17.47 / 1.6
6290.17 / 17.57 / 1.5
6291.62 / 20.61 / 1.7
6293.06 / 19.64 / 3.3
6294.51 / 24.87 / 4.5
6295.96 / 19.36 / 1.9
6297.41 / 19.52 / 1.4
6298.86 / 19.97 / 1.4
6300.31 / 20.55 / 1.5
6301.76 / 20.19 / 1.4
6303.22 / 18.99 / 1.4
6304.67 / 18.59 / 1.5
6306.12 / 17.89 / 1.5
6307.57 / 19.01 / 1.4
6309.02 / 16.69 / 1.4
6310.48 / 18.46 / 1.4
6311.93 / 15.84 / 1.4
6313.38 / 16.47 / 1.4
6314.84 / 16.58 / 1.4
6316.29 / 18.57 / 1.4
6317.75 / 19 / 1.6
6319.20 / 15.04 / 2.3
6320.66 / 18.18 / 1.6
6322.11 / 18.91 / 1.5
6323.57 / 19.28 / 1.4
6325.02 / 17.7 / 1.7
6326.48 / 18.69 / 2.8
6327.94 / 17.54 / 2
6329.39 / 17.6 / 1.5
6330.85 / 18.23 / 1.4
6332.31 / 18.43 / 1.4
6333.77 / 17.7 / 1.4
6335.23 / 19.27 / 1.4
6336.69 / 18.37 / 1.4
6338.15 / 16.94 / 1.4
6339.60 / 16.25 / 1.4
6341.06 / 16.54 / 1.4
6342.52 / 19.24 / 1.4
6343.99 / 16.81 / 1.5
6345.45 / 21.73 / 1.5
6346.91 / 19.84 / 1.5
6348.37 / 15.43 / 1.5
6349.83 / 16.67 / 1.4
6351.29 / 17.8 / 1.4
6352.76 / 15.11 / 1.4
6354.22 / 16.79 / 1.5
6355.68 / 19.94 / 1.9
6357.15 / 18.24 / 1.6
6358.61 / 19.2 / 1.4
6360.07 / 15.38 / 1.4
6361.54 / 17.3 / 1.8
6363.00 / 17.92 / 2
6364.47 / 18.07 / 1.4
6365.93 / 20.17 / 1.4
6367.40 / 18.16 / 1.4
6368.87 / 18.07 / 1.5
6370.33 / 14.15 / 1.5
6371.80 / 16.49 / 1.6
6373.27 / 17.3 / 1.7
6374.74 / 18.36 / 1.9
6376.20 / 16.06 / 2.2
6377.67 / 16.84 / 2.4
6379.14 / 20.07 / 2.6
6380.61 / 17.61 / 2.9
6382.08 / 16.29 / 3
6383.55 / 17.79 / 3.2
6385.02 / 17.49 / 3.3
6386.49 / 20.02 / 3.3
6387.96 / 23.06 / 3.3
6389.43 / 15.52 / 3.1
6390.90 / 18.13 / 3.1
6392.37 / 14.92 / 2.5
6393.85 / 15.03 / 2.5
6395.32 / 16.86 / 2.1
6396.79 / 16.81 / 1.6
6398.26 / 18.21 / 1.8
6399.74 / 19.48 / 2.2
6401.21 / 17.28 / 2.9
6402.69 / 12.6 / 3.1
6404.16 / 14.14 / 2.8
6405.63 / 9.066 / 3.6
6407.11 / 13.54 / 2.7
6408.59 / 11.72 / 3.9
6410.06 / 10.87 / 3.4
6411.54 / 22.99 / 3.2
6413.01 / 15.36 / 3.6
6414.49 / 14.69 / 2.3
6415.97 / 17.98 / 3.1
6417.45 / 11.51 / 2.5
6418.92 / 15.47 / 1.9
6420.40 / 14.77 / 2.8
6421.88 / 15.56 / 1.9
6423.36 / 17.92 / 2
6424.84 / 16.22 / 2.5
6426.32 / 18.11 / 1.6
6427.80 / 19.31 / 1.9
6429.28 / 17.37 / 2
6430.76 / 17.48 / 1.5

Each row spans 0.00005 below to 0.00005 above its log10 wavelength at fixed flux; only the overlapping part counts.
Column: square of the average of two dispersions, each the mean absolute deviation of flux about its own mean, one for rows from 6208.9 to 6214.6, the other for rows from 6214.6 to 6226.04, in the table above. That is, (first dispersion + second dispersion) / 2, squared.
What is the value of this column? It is 2.3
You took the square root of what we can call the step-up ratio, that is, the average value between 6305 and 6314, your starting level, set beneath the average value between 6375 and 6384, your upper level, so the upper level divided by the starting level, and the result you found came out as 1.00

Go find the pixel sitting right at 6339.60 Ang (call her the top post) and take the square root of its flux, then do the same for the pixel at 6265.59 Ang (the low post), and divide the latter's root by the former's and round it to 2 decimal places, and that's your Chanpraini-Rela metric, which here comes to 1.01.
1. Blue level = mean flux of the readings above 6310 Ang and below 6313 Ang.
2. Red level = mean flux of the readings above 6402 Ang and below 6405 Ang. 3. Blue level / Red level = 1.28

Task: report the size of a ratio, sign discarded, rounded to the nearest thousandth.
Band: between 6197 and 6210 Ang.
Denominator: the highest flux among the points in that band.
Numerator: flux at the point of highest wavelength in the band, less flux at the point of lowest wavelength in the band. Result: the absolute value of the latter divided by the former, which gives 0.036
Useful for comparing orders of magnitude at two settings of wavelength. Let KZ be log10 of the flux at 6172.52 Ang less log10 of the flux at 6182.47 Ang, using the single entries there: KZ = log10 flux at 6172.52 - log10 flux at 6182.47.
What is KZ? 0.17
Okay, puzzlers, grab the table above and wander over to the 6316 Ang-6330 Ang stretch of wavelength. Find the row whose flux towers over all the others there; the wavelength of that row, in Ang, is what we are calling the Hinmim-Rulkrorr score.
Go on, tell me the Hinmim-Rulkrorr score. 6323.57 Ang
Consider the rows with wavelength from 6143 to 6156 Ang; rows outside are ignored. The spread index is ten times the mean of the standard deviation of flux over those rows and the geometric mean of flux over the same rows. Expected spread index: 99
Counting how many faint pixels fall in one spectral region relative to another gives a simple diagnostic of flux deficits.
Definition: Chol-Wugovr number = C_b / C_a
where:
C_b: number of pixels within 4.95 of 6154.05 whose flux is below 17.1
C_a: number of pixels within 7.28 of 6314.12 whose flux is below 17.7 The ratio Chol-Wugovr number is 0.40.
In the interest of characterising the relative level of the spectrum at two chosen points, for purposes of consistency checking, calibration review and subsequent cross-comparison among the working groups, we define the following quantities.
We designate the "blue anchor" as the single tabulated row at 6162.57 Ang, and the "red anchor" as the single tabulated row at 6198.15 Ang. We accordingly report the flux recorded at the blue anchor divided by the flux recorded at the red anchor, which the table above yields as 1.00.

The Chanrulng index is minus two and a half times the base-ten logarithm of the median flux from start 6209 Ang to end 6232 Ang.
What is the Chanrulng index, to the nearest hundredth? -3.17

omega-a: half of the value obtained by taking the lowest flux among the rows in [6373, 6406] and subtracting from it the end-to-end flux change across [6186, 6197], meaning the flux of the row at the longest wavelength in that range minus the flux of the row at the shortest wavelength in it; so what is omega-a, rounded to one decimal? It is 4.9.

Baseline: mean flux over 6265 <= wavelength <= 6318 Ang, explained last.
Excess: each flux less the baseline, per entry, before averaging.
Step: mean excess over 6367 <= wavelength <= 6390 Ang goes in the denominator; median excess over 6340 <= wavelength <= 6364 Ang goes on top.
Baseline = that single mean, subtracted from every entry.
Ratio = 1.3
